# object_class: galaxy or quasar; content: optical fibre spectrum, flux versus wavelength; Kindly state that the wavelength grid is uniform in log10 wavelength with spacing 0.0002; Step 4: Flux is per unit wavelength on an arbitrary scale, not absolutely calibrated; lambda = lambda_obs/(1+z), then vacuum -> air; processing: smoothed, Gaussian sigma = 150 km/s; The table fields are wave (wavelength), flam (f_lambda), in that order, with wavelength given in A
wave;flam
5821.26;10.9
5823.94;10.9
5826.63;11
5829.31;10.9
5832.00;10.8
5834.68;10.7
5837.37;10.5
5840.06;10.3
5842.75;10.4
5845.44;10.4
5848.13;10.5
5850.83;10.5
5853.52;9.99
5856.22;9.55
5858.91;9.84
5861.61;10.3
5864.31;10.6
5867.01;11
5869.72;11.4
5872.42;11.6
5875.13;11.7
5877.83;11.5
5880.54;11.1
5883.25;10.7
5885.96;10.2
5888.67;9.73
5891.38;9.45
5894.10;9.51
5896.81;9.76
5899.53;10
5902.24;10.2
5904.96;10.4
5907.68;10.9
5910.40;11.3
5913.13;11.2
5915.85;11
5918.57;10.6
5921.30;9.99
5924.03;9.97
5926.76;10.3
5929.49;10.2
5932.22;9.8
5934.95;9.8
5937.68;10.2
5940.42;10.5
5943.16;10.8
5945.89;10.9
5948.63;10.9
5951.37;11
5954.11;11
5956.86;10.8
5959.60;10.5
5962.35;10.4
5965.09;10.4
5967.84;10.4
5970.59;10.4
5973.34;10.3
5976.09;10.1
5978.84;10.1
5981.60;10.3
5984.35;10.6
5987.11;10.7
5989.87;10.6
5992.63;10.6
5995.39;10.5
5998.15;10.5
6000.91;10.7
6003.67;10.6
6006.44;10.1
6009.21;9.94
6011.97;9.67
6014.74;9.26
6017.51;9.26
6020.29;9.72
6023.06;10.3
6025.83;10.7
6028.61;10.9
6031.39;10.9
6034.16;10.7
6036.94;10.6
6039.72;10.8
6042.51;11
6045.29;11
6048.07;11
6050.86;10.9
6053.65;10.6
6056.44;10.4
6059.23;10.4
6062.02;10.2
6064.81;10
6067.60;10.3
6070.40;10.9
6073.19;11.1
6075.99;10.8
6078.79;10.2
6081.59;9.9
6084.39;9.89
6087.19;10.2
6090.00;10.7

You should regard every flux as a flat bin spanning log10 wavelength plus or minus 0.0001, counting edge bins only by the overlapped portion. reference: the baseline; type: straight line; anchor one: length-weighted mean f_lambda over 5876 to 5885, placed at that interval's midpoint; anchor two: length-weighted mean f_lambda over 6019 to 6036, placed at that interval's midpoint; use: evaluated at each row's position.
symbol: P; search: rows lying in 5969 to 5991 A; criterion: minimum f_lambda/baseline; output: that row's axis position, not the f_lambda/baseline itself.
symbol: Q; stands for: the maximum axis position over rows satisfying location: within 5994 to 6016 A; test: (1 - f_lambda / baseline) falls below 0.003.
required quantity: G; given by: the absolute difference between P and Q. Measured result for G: 24.8 A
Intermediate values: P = 5976.09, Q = 6000.91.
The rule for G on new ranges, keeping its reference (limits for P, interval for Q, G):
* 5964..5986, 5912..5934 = 60.2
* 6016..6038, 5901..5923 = 101.7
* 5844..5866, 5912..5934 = 59.6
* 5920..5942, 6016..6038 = 104.7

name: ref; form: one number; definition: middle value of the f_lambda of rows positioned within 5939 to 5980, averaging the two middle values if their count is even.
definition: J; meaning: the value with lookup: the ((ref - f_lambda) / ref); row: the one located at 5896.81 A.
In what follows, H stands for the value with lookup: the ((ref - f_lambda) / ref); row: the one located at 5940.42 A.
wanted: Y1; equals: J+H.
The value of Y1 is 0.07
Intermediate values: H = 0.00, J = 0.07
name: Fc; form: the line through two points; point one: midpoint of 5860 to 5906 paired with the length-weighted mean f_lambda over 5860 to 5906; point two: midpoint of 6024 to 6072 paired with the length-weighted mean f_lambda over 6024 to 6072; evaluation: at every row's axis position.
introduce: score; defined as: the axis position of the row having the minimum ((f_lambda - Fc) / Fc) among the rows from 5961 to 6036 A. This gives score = 6017.51 A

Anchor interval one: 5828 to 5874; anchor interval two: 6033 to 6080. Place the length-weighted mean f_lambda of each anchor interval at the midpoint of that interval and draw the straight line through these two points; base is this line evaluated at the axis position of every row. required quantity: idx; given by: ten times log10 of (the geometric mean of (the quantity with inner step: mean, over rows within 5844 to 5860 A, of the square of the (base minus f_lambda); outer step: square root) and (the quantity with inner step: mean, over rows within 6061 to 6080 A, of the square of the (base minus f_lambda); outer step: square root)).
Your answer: -3.16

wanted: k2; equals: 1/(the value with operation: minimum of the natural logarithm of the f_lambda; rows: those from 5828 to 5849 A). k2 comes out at 0.4288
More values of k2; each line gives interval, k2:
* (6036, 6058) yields 0.4270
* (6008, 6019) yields 0.4493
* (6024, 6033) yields 0.4219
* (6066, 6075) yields 0.4288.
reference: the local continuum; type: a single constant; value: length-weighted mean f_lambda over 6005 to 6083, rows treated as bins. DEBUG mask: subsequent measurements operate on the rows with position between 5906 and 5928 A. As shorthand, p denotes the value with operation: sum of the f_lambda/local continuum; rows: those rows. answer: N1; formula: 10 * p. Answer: 81.9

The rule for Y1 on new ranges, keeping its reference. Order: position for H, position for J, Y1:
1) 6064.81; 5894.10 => 0.14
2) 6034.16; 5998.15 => -0.02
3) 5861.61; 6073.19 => -0.04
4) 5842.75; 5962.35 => 0.02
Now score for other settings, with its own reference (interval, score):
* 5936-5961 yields 5937.68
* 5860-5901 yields 5891.38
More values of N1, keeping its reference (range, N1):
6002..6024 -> 75.7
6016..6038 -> 79.8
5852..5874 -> 80.9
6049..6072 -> 80.4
